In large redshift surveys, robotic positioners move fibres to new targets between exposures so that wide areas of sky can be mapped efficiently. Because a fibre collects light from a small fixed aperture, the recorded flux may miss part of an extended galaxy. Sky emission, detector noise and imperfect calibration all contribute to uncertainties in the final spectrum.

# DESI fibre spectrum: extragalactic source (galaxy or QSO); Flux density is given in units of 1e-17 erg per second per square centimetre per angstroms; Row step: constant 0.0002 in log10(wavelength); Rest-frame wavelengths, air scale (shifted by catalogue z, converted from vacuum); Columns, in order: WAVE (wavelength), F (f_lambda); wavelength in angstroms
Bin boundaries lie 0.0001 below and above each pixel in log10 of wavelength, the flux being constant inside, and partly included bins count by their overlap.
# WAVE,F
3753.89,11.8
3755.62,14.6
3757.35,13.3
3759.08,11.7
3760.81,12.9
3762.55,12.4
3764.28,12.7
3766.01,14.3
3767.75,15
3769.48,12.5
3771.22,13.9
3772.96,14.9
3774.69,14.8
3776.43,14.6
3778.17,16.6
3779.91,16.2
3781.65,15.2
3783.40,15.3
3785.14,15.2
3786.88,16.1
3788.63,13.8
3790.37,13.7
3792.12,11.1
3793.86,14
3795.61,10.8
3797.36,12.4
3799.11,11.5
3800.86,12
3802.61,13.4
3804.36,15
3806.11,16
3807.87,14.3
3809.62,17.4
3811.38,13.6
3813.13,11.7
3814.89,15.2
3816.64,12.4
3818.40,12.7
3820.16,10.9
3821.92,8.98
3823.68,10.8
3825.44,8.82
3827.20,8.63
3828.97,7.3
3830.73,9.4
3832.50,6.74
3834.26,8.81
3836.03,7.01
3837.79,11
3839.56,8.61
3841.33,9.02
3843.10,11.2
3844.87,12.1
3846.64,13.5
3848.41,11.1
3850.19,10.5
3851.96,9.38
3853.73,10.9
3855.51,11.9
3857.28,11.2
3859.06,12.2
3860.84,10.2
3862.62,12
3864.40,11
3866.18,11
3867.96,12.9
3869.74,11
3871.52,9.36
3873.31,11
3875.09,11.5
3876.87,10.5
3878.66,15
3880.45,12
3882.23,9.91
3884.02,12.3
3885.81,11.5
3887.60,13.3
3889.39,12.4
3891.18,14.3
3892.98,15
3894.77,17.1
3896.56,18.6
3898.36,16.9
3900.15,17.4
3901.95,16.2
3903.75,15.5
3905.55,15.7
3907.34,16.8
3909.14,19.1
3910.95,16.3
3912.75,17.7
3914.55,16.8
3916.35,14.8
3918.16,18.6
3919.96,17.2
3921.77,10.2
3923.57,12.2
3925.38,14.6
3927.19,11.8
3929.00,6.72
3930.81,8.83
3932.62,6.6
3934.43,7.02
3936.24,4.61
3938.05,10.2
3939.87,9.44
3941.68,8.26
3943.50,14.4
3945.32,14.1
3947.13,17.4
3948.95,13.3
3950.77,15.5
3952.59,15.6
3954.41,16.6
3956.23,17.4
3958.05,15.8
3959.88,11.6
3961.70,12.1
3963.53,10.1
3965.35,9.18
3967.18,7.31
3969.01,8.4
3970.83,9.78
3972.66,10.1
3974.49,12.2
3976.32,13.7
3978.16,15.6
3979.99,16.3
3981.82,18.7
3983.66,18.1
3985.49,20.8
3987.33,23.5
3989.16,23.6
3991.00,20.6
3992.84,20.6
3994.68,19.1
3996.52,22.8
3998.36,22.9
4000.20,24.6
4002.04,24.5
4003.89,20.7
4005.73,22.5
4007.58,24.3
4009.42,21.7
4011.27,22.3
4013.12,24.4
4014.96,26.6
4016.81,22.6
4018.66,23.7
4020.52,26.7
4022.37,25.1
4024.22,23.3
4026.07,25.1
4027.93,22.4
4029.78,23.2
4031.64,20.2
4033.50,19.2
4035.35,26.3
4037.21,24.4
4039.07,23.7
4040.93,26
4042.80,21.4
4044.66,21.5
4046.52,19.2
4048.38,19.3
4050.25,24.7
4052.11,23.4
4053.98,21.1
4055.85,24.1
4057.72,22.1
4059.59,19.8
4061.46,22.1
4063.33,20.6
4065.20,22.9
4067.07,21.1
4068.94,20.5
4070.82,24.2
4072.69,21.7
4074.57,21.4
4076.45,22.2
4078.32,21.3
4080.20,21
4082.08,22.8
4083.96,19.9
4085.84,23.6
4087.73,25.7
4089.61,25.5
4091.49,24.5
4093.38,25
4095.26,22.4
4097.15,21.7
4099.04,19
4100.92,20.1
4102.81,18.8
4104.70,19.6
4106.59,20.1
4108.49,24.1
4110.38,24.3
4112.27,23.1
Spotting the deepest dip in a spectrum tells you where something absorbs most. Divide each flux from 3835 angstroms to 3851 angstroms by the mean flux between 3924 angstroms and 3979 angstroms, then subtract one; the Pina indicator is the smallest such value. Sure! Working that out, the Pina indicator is -0.4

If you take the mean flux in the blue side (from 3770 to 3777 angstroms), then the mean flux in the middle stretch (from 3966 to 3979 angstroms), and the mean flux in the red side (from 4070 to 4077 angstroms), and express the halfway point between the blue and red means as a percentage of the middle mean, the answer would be 168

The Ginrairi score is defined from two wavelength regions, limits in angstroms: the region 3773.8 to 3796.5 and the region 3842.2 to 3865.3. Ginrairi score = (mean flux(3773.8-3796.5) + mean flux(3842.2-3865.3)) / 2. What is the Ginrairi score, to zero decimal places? 13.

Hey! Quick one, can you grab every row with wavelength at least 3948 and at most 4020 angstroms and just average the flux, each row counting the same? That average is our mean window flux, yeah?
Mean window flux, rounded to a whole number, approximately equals 18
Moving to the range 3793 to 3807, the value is 13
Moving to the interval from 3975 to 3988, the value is 18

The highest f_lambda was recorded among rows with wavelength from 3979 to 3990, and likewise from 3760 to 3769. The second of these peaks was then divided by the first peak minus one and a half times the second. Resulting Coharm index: 14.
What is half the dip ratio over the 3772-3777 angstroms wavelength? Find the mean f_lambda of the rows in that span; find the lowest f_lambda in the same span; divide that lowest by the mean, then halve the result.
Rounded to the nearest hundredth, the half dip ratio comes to 0.49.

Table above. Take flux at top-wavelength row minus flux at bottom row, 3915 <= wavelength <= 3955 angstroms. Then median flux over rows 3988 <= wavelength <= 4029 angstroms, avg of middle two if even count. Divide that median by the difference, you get 13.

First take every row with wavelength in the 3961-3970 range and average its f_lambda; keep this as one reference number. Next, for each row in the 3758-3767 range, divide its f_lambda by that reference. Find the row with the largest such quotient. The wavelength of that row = 3766.01 angstroms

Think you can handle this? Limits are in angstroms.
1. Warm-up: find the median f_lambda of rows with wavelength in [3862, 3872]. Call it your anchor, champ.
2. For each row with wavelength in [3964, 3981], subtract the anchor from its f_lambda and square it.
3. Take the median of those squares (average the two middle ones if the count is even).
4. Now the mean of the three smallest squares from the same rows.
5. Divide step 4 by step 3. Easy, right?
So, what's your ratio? 0.18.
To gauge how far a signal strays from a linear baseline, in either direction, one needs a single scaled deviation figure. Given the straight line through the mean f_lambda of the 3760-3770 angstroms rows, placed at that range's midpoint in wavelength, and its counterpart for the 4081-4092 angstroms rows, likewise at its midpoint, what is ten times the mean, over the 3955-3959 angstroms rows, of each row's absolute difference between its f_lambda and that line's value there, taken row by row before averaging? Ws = 29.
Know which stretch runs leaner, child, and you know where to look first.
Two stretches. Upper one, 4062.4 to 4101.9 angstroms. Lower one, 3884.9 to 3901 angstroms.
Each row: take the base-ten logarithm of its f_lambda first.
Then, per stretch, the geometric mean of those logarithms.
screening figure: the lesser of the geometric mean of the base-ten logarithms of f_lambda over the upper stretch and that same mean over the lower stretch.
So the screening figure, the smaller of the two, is 1.17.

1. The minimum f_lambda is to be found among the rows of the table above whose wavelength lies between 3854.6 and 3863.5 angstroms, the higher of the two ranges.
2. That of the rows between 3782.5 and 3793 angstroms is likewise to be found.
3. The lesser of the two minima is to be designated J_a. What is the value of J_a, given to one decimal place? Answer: 10.2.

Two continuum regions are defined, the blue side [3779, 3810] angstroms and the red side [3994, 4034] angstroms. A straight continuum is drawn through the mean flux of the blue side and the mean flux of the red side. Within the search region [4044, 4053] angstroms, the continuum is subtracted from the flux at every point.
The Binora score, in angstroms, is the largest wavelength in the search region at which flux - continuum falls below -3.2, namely 4048.38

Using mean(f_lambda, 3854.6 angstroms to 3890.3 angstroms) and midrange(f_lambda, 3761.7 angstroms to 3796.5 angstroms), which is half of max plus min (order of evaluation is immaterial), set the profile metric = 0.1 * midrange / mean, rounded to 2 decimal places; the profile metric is 0.12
